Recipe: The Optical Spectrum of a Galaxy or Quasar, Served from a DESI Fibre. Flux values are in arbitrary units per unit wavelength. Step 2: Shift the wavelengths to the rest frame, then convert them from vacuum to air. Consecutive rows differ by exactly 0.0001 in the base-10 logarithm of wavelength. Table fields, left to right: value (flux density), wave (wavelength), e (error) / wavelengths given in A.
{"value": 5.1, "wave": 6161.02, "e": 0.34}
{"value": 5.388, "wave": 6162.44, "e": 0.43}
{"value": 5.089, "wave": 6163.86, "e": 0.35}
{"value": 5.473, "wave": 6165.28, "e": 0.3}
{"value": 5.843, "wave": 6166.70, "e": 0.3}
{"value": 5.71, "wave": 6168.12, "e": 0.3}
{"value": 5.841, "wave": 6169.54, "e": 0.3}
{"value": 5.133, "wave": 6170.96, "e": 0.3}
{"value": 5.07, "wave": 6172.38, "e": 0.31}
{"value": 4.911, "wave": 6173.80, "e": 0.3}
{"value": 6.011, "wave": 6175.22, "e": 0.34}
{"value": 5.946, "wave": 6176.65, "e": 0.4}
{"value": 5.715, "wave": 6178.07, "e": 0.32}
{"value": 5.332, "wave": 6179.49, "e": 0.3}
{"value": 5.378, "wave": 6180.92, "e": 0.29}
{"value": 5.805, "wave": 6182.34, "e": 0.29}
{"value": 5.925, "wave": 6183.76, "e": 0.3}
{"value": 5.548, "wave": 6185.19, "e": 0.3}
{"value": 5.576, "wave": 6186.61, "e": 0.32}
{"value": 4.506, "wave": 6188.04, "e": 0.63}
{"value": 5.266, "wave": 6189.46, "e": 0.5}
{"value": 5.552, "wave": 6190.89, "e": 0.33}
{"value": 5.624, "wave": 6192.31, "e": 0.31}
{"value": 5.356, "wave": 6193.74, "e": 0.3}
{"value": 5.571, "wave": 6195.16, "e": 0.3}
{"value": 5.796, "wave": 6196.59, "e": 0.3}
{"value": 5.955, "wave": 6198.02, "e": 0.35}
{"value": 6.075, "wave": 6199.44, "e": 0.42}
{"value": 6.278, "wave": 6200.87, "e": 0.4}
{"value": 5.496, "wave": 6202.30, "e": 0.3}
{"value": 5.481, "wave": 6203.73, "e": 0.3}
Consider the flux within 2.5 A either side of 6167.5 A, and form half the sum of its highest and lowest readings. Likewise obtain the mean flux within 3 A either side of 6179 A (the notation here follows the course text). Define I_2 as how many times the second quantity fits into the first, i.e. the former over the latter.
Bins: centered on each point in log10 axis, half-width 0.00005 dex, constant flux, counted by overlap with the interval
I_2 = 1.01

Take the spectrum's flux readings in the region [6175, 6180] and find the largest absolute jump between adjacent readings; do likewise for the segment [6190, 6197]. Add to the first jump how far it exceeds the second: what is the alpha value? 0.5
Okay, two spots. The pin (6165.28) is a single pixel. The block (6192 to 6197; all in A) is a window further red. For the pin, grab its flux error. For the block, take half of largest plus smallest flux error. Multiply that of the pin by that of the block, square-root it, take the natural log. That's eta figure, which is -1.20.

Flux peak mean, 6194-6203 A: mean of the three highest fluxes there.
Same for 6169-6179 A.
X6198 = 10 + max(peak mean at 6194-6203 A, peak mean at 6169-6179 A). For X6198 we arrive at 16.1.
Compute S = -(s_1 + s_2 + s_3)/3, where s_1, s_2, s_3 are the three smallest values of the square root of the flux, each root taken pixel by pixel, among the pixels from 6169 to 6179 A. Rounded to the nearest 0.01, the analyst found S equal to -2.24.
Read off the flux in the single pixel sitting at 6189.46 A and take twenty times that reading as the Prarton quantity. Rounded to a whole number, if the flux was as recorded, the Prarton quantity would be 105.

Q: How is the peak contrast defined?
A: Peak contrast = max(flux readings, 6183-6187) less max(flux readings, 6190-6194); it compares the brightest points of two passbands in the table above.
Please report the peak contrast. 0.30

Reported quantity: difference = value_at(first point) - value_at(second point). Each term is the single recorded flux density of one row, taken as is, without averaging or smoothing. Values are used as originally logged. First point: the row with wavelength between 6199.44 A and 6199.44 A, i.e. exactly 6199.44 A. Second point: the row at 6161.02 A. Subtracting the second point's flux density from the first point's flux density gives 1.0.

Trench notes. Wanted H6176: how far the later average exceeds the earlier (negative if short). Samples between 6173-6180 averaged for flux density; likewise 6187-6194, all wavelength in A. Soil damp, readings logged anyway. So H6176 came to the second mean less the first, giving -0.32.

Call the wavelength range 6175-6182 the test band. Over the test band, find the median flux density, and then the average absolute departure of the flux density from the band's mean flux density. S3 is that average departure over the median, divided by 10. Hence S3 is 0.0045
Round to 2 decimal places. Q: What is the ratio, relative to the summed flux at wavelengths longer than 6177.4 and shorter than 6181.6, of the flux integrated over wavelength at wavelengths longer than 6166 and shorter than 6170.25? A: 1.50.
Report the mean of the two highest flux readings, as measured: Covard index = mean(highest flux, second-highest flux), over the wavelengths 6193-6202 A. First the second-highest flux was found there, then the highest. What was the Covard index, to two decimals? 6.18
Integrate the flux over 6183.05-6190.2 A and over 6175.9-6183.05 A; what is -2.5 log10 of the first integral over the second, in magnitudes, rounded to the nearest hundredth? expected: 0.05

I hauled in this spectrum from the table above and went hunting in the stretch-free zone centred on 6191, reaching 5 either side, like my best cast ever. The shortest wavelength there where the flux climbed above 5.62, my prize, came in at 6192.31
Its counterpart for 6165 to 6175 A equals 6166.70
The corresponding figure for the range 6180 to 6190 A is 6182.34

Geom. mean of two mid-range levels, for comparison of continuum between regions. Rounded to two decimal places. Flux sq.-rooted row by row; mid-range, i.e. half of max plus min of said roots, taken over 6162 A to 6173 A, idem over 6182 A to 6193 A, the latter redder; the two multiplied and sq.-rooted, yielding 2.31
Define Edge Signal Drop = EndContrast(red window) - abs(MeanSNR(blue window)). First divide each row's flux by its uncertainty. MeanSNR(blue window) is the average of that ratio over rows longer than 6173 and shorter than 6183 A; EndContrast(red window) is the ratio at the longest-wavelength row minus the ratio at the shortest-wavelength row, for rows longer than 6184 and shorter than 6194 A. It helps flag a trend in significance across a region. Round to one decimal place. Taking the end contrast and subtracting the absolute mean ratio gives -18.2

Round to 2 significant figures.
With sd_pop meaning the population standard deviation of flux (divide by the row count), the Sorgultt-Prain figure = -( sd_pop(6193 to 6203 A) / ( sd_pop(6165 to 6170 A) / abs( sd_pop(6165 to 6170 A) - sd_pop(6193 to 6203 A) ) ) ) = -0.33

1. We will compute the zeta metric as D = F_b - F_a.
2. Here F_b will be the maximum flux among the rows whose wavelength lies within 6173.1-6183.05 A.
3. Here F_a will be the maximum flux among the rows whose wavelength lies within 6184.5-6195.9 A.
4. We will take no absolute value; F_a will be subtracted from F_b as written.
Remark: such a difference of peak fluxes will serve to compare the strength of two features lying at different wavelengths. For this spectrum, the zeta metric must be 0.39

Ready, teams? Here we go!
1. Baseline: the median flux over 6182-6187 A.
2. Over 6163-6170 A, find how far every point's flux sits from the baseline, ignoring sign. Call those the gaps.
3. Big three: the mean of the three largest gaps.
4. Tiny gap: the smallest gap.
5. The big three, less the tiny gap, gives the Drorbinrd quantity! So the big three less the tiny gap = 0.30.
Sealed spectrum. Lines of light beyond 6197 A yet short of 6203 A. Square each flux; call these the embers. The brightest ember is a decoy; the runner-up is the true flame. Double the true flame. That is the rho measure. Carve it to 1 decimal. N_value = 73.8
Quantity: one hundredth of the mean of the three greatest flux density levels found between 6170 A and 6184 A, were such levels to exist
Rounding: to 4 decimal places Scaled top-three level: 0.0596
